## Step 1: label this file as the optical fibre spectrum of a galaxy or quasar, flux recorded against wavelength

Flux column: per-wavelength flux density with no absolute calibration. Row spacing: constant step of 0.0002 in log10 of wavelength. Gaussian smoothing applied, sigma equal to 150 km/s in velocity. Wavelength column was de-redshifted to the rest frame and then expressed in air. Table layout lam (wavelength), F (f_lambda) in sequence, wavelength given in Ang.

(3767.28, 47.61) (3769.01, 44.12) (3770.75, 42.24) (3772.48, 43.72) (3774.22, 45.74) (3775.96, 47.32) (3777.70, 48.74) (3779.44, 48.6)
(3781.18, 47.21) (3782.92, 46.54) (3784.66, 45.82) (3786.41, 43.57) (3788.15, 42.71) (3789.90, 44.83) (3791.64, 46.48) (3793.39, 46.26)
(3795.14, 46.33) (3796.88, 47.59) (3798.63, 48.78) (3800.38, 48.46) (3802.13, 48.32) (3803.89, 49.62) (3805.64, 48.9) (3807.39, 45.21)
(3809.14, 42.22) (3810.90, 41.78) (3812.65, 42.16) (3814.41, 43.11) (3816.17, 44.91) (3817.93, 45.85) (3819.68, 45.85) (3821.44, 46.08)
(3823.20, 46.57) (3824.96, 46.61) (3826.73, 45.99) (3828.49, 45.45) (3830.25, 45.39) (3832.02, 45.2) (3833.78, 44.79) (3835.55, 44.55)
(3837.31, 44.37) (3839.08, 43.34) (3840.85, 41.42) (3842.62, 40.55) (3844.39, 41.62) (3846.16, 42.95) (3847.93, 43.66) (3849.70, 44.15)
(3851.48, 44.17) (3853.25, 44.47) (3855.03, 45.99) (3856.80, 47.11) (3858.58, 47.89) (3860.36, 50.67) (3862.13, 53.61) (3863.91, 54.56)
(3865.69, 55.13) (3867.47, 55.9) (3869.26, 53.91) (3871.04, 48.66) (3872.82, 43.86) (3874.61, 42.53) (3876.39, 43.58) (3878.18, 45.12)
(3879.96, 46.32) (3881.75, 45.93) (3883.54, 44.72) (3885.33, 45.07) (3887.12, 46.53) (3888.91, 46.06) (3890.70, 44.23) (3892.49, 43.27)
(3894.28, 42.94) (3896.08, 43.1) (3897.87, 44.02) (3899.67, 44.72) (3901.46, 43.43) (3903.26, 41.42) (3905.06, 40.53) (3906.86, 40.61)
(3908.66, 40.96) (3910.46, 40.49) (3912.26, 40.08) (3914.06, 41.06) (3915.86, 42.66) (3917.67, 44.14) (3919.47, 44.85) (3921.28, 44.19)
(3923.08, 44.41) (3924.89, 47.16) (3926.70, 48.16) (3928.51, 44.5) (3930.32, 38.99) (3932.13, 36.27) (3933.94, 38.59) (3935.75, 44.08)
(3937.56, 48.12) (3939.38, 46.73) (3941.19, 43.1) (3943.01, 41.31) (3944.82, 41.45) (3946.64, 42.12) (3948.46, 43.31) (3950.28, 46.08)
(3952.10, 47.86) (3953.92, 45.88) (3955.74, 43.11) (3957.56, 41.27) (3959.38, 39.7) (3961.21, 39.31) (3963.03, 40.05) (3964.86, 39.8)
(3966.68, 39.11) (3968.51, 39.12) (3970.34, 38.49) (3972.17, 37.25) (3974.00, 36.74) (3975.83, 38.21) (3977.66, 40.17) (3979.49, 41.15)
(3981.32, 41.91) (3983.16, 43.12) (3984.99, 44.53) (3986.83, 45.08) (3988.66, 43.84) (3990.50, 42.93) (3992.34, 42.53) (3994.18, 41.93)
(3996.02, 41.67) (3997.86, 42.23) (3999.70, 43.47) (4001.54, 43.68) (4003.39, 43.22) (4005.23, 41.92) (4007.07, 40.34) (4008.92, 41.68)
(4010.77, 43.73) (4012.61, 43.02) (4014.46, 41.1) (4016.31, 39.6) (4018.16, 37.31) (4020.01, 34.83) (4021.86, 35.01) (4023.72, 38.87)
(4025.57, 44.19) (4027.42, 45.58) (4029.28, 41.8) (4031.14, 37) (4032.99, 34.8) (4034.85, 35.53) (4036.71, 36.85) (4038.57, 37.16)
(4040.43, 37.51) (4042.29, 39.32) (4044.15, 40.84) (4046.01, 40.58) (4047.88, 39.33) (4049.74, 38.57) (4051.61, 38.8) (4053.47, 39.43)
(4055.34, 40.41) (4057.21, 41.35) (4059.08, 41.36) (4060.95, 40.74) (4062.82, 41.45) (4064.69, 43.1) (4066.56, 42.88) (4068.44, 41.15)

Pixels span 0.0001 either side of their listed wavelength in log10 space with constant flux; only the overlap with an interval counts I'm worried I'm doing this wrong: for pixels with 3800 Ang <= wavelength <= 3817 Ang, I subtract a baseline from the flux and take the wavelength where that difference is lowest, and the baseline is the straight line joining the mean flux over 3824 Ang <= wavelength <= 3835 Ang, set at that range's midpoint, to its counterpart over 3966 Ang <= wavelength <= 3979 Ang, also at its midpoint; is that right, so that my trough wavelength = 3810.90 Ang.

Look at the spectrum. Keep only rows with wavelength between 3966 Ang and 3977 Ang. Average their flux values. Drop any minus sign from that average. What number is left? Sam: 38.2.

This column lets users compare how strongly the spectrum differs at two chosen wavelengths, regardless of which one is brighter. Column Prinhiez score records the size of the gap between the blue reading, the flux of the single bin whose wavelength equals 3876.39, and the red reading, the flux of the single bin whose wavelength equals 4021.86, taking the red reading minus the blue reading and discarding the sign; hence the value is 9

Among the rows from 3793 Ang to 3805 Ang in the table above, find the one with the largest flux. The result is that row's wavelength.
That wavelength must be 3803.89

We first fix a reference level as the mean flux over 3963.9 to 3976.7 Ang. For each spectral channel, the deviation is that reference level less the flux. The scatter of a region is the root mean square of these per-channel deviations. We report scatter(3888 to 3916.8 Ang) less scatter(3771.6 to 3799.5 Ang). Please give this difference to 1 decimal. -3.6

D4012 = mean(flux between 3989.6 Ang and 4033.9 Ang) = 40.9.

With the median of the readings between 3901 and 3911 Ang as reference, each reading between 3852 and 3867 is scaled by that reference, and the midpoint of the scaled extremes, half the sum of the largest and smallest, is 1.22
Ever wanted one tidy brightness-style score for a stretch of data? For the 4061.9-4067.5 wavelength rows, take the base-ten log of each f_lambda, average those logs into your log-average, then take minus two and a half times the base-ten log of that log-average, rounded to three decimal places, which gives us -0.529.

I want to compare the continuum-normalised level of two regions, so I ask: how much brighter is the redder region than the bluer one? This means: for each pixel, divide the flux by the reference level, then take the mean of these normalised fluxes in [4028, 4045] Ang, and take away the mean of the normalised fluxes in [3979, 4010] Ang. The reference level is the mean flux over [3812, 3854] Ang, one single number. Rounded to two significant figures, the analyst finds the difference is -0.11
